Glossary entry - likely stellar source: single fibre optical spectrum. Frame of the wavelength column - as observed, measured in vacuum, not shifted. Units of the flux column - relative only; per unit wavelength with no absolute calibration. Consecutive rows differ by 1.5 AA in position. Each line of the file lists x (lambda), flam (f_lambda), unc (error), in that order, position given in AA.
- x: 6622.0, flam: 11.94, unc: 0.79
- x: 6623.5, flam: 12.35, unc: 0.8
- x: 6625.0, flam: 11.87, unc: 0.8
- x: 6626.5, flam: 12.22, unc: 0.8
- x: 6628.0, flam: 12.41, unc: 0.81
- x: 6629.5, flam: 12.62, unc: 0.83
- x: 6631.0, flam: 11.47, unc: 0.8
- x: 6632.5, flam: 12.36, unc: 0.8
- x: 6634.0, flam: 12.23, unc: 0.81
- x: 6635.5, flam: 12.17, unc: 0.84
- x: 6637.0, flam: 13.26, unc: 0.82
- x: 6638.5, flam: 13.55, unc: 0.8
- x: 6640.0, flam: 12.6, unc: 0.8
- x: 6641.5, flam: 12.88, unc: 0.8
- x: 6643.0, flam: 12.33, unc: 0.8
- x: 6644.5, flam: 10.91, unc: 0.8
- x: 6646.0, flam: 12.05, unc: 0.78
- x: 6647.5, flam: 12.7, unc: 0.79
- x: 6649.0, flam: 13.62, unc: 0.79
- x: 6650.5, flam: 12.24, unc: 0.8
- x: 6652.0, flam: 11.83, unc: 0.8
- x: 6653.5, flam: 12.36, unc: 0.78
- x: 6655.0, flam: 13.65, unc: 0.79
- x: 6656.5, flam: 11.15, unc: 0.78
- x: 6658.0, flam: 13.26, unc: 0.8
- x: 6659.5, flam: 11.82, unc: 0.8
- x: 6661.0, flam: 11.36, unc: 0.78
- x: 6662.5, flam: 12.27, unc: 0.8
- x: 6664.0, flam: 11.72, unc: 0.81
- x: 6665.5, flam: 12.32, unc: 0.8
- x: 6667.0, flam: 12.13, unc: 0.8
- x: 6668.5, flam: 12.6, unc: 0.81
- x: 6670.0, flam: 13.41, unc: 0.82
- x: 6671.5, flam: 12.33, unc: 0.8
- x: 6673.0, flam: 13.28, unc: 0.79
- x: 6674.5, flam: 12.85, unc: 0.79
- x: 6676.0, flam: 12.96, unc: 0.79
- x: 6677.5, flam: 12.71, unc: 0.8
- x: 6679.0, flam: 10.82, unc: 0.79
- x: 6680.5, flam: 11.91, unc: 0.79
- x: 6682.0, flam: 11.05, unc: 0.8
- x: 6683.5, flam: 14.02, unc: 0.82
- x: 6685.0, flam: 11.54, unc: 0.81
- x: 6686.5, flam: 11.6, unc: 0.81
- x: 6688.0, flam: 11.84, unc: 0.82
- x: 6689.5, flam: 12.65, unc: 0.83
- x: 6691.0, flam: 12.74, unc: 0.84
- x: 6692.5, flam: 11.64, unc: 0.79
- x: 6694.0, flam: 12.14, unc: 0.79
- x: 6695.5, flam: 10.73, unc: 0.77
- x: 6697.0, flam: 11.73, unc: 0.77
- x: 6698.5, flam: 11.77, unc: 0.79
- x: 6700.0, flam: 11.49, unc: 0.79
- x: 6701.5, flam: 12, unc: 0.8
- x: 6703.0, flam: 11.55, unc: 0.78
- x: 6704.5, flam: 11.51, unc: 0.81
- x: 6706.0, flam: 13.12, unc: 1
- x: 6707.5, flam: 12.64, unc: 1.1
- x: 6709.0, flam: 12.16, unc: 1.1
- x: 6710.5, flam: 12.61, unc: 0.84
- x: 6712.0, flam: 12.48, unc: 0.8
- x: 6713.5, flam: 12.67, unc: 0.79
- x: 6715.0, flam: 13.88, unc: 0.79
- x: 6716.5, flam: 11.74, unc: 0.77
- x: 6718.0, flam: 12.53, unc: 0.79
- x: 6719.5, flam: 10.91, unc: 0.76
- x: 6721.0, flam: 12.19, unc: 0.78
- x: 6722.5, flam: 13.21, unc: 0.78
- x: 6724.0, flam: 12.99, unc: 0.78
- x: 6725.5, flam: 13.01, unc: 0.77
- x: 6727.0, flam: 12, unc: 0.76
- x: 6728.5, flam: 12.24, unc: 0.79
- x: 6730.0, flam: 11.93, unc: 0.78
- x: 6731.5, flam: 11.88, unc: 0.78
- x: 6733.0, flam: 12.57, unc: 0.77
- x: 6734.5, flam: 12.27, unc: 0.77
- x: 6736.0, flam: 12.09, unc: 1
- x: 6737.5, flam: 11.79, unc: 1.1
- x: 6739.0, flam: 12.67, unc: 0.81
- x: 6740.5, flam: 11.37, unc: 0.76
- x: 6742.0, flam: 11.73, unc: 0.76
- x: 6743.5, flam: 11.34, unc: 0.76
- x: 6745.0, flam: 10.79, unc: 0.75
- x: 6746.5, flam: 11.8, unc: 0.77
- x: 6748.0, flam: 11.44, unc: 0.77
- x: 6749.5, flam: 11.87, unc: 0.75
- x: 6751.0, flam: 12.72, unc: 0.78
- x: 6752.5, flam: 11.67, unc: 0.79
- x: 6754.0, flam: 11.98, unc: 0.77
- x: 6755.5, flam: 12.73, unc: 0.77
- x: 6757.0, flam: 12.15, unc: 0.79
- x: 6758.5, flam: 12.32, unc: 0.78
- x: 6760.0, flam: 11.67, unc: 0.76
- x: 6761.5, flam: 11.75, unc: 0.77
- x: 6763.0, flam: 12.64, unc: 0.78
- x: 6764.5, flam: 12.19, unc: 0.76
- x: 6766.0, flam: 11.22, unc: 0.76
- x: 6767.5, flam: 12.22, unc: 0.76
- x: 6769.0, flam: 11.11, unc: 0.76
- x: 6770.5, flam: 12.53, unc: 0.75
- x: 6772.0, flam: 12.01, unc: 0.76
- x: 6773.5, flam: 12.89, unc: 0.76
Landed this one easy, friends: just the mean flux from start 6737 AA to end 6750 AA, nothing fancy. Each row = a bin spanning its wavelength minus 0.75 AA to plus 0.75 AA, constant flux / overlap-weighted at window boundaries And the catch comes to 11.64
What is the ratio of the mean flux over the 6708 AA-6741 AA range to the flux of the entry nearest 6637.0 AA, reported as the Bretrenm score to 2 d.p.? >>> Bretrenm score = 0.93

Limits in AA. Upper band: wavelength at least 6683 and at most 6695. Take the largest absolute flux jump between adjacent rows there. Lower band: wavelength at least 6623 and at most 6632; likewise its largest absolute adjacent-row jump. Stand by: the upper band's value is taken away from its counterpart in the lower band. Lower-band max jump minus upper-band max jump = -1.3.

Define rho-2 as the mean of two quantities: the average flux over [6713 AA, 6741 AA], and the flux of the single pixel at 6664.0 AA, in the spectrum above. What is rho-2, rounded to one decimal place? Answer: 12.0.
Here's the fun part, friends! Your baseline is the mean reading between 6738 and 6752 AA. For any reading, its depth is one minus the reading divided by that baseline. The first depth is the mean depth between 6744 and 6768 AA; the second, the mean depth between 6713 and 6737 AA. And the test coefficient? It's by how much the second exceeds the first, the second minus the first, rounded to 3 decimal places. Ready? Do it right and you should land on -0.037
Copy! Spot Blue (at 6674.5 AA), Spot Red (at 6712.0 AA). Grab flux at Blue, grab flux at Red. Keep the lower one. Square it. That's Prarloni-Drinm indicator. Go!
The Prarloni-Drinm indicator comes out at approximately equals 156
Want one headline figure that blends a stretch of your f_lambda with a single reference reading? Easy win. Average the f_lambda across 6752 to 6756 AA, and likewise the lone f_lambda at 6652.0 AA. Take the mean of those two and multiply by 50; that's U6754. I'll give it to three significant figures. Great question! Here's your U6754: 599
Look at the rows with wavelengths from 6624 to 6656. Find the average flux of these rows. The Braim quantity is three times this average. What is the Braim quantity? 37.3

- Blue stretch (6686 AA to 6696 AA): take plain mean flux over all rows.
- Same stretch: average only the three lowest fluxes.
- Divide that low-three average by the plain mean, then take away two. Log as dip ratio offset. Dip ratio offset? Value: -1.05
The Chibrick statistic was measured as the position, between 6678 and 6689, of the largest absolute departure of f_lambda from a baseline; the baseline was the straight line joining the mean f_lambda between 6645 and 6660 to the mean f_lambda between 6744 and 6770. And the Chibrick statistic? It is 6683.5 AA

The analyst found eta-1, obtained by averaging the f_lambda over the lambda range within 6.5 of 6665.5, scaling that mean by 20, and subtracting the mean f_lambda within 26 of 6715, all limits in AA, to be 232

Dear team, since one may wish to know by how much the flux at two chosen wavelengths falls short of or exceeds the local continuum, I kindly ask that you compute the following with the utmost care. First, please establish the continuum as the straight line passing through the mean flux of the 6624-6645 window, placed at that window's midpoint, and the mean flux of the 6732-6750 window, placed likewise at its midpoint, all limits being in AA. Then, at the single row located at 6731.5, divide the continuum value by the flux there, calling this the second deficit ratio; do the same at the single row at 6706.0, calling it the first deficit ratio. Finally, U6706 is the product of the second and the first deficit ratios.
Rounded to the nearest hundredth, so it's 0.91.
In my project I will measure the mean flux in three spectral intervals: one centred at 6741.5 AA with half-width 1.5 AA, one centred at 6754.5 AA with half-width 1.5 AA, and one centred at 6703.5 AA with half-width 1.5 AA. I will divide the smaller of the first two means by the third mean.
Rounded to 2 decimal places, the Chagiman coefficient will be 1.00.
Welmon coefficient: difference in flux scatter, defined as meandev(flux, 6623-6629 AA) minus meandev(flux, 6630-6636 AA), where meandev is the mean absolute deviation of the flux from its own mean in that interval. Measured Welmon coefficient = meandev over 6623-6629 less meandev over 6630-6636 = -0.12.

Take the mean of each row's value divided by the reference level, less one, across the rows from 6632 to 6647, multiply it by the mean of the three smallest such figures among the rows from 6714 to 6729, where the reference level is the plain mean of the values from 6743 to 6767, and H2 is -0.0013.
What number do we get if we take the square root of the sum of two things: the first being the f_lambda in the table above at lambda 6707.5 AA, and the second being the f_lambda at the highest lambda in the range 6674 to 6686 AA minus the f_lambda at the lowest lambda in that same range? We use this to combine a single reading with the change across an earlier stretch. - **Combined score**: 3.37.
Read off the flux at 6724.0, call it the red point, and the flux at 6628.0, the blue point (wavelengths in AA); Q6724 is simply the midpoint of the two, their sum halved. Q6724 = 12.7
